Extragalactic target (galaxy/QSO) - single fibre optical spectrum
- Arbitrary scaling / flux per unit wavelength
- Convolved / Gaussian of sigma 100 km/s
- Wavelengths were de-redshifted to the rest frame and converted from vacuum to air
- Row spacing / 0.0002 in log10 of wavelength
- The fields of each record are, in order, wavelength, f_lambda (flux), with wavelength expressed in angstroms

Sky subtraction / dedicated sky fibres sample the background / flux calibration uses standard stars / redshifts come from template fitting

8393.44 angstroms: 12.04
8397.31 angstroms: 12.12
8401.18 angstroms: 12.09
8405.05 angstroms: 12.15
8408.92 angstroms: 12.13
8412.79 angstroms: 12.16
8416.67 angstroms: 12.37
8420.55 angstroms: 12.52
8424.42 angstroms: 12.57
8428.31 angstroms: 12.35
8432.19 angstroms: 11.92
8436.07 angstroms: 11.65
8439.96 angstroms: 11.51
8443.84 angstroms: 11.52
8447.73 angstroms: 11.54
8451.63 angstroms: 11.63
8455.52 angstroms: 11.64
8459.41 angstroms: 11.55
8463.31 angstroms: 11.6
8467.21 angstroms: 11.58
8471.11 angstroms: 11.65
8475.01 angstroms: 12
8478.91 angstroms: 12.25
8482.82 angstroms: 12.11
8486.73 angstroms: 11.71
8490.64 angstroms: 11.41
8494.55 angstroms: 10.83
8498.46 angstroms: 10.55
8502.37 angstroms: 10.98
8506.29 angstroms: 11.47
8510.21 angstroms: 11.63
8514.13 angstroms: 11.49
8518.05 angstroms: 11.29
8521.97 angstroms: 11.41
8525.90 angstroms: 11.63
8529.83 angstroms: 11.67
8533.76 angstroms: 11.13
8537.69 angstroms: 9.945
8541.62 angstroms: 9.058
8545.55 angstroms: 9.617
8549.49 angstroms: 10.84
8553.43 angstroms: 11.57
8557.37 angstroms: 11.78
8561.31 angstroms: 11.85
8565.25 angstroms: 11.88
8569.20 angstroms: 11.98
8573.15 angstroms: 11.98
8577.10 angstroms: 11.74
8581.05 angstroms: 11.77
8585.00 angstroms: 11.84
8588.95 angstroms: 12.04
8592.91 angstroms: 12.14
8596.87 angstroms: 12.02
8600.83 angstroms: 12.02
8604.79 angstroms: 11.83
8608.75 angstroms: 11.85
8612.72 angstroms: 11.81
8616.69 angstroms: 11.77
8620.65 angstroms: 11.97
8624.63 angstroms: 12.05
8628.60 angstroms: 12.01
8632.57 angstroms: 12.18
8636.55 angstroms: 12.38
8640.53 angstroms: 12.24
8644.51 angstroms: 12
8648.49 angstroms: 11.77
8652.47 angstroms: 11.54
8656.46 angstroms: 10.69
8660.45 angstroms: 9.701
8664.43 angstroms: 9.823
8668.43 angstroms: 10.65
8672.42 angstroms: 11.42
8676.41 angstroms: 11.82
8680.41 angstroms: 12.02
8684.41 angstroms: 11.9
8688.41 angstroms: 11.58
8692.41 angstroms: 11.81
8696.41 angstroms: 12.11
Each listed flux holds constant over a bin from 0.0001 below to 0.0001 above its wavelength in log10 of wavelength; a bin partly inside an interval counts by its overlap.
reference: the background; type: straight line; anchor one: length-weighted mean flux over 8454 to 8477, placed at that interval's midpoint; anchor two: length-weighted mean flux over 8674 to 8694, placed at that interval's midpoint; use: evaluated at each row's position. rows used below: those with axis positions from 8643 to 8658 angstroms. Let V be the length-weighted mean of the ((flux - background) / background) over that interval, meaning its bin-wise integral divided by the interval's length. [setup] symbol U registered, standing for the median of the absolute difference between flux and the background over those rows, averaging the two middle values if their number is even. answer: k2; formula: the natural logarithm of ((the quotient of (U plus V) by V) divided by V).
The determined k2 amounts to 5.9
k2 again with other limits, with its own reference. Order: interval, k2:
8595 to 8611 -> 6.9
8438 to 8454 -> 7.2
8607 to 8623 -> 7.2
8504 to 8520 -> 6.1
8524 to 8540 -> 4.4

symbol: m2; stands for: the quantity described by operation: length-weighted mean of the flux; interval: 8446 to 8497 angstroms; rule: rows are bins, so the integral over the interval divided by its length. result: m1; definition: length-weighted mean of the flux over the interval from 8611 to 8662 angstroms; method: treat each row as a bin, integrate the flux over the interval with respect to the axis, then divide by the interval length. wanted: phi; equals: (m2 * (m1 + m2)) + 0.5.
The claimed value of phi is 272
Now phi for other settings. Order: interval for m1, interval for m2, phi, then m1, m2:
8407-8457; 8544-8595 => 275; 11.96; 11.6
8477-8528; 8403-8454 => 282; 11.44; 12.0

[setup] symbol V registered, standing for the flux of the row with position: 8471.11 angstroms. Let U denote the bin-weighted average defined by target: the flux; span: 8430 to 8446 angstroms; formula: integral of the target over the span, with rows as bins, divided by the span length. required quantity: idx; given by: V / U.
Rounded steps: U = 11.7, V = 11.65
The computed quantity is 1.00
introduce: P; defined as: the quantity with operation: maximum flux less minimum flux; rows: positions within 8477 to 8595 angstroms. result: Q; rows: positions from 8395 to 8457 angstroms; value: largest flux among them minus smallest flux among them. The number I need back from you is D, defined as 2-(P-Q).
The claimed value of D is -0.1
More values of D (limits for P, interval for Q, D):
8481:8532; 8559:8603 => 0.8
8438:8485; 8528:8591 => 4.2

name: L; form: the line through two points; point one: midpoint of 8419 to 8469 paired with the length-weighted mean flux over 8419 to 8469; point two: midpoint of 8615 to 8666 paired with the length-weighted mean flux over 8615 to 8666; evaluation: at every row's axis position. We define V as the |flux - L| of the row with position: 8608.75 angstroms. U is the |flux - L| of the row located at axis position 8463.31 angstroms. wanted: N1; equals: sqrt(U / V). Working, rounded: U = 0.2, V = 0.25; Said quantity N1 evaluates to 0.9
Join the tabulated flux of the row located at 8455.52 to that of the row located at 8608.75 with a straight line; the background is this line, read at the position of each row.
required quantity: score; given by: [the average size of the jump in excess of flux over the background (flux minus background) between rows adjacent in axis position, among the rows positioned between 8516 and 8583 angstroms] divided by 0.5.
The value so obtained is 0.77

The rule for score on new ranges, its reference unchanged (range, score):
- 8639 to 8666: 0.89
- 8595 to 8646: 0.23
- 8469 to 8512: 0.68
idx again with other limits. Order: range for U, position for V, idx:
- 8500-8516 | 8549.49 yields 0.95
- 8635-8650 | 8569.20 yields 0.99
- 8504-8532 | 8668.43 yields 0.93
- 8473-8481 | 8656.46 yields 0.88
